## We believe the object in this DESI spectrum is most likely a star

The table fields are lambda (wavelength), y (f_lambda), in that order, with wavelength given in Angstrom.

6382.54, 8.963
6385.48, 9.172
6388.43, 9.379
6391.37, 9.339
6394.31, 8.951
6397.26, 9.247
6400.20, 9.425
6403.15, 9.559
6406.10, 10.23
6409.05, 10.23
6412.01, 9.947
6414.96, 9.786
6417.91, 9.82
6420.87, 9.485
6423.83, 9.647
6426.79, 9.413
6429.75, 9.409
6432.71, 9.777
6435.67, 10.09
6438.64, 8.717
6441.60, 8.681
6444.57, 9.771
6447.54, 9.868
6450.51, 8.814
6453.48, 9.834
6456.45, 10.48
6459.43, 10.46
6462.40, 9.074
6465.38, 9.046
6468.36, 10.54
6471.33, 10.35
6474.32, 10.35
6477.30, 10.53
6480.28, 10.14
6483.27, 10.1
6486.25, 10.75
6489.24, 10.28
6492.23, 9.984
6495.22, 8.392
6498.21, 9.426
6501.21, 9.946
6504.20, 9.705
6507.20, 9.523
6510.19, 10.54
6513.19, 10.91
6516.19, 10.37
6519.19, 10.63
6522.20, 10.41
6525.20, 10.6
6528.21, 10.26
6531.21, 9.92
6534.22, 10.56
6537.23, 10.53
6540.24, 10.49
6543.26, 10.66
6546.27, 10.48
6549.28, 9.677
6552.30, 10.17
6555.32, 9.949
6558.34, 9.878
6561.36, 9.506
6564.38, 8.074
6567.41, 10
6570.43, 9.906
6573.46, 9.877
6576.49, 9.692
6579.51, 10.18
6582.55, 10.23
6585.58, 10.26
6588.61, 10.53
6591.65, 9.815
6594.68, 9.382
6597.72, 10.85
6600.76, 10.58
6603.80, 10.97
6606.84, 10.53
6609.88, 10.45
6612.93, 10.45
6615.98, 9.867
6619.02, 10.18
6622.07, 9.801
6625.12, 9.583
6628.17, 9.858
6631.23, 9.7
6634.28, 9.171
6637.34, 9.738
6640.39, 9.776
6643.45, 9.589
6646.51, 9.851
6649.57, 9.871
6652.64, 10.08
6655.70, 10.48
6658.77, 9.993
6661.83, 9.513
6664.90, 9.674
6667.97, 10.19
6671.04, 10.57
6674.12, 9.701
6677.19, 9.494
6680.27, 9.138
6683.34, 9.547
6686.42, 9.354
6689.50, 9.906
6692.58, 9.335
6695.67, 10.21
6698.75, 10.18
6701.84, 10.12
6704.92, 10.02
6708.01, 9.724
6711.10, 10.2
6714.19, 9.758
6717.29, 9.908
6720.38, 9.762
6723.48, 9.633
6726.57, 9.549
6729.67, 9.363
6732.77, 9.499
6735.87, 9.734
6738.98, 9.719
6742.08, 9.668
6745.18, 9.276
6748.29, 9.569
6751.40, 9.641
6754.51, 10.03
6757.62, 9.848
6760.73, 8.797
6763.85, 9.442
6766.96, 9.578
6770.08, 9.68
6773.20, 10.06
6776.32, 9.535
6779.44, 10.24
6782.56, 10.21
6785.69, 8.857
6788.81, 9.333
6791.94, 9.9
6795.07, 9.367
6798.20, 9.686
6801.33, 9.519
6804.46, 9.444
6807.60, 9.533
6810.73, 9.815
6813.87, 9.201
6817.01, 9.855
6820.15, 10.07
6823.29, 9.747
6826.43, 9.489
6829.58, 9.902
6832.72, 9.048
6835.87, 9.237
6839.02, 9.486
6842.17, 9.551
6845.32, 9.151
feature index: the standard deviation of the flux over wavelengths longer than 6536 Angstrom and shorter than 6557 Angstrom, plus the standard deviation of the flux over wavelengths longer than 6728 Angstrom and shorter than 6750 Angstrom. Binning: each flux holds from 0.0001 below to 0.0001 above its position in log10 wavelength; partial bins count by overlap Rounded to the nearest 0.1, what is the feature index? 0.5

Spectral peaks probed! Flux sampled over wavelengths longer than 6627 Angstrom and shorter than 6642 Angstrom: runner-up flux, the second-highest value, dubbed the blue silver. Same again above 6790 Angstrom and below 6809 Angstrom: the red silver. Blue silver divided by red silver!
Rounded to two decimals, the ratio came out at 1.01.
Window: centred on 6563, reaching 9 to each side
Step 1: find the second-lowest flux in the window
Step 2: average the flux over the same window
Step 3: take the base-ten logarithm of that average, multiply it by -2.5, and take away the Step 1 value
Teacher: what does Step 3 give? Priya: -11.96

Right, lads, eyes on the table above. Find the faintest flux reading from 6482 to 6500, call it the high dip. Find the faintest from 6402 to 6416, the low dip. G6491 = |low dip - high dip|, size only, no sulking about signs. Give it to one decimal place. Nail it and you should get 1.2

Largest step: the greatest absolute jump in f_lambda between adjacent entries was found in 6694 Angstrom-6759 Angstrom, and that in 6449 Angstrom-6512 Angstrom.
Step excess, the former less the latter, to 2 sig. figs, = -1.1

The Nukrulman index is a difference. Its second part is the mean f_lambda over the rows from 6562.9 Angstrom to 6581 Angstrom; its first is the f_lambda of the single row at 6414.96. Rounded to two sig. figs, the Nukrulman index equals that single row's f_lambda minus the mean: 0.16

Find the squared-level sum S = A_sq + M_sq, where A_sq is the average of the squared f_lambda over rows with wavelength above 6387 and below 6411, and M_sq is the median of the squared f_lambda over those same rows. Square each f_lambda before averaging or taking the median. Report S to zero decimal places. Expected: 180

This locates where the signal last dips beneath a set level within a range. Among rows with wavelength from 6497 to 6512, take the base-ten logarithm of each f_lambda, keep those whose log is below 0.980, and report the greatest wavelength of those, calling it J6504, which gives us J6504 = 6507.20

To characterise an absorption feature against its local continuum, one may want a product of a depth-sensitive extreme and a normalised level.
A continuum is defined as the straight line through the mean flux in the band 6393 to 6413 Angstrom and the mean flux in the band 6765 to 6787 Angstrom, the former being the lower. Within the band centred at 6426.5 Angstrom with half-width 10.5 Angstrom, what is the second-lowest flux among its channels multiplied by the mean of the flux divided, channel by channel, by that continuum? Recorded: 9.4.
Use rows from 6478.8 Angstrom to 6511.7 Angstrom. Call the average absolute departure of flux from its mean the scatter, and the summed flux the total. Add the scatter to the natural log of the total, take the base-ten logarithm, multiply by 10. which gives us 7.11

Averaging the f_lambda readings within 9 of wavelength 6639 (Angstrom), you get 9.64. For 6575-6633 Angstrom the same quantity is 10.15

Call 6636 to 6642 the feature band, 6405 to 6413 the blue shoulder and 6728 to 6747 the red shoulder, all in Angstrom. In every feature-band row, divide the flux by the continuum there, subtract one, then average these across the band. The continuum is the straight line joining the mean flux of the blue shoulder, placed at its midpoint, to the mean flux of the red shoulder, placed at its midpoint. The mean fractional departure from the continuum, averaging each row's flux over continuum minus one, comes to 0.004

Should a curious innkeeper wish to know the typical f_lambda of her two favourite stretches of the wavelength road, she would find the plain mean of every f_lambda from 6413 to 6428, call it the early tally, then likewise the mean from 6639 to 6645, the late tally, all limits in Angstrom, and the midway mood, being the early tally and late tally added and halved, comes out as 9.7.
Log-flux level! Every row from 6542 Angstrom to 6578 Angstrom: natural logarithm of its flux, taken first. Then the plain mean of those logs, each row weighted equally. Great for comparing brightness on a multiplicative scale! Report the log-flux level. 2.28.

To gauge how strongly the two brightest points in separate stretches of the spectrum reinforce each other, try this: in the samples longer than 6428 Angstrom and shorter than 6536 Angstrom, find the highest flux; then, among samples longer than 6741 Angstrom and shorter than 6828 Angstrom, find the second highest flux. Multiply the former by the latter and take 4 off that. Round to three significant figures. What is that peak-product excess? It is 107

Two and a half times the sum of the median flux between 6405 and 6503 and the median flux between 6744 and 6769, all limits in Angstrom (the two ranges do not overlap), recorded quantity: 48.6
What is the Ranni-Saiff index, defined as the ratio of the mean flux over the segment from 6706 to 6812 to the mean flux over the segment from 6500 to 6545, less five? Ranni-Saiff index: -4.07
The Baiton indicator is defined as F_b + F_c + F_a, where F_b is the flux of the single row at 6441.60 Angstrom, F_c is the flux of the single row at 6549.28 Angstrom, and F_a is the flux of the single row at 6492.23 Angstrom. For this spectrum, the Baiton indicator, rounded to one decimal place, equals 28.3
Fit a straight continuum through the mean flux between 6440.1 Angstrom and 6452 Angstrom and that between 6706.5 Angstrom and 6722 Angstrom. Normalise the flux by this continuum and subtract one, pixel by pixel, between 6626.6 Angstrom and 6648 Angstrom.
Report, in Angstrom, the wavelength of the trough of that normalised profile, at 6634.28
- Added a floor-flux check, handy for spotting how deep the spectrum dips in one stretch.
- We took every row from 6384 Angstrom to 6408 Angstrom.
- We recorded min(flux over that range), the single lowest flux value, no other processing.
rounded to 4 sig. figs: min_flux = 8.951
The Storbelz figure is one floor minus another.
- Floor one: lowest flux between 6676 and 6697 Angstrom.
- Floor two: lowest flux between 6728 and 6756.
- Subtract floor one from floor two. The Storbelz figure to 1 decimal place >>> 0.1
